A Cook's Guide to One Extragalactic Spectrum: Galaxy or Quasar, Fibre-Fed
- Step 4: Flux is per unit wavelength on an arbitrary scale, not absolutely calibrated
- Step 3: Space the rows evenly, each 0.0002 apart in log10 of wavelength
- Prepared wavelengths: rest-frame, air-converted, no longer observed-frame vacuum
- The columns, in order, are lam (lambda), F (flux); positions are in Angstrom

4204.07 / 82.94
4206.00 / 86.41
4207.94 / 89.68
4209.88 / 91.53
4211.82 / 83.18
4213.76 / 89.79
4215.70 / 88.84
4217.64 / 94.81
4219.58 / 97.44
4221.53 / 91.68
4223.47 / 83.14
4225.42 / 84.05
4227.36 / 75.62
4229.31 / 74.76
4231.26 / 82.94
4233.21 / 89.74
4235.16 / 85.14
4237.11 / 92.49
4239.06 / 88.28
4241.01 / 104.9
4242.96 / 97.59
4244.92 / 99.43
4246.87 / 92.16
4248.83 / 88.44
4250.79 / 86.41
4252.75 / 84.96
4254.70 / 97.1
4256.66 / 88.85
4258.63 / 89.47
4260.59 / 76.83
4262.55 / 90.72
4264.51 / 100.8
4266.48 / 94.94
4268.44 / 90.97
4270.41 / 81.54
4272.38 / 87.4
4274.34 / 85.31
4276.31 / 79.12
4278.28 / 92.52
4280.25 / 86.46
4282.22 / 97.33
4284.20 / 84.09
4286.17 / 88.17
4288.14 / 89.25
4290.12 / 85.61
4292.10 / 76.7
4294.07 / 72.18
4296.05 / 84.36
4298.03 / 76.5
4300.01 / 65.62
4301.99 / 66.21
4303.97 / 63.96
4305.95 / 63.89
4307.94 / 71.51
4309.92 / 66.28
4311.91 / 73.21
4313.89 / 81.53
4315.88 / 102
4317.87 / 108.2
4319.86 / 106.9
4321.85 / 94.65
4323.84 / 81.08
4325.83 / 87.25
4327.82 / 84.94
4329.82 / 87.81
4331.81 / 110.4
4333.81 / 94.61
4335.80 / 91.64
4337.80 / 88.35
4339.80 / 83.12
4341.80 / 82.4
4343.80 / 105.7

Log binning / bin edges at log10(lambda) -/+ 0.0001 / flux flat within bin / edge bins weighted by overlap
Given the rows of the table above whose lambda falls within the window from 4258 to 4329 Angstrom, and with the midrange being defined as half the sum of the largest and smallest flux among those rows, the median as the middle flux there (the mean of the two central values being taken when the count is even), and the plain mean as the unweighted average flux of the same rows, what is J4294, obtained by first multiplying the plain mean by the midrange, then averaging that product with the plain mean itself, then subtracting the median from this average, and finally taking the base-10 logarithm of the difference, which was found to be 3.553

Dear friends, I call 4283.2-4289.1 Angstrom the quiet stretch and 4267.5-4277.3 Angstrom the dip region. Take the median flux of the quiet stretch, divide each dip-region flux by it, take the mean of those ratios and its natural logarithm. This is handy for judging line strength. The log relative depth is -0.038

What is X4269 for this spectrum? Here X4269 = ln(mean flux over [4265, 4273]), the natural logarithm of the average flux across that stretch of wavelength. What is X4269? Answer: 4.49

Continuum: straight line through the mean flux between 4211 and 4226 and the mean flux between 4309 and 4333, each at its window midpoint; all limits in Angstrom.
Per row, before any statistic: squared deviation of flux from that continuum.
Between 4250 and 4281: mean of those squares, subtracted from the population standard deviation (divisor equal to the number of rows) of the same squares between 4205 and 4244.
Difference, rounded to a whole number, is 32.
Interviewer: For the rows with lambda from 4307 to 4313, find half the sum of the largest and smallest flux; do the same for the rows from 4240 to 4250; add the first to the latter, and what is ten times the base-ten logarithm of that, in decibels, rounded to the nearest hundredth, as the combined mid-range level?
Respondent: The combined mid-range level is 22.21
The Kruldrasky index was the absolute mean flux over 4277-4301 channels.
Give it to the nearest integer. 83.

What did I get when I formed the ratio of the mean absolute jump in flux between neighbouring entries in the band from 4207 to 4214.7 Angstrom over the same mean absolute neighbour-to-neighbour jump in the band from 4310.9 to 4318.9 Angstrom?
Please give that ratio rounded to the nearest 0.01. 0.48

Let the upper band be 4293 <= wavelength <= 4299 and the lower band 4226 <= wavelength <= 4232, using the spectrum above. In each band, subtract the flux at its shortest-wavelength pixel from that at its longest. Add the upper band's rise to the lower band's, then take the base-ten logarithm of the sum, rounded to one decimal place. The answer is 1.1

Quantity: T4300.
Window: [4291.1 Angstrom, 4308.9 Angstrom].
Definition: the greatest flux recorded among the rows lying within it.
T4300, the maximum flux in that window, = 84.36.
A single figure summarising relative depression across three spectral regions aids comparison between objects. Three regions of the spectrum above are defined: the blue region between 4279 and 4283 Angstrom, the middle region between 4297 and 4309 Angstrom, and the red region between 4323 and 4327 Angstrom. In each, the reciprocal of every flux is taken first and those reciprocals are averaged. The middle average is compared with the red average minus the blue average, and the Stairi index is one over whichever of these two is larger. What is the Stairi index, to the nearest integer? 68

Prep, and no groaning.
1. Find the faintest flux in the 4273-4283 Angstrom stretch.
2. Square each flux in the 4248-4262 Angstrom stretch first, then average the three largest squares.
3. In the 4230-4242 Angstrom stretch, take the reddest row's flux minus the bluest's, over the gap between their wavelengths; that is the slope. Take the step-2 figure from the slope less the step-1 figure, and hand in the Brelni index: -8519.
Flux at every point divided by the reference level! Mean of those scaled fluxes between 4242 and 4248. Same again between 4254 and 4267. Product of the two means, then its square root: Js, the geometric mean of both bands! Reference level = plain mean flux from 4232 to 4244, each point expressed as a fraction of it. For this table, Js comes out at 1.01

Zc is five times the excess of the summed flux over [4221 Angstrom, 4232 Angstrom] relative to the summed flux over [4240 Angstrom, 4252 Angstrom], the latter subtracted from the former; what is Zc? -384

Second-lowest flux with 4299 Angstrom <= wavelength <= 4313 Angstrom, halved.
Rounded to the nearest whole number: 32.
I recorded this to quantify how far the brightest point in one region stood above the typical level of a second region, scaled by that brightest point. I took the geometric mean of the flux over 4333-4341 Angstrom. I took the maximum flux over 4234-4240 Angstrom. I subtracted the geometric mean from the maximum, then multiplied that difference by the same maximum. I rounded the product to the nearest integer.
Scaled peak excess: 293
